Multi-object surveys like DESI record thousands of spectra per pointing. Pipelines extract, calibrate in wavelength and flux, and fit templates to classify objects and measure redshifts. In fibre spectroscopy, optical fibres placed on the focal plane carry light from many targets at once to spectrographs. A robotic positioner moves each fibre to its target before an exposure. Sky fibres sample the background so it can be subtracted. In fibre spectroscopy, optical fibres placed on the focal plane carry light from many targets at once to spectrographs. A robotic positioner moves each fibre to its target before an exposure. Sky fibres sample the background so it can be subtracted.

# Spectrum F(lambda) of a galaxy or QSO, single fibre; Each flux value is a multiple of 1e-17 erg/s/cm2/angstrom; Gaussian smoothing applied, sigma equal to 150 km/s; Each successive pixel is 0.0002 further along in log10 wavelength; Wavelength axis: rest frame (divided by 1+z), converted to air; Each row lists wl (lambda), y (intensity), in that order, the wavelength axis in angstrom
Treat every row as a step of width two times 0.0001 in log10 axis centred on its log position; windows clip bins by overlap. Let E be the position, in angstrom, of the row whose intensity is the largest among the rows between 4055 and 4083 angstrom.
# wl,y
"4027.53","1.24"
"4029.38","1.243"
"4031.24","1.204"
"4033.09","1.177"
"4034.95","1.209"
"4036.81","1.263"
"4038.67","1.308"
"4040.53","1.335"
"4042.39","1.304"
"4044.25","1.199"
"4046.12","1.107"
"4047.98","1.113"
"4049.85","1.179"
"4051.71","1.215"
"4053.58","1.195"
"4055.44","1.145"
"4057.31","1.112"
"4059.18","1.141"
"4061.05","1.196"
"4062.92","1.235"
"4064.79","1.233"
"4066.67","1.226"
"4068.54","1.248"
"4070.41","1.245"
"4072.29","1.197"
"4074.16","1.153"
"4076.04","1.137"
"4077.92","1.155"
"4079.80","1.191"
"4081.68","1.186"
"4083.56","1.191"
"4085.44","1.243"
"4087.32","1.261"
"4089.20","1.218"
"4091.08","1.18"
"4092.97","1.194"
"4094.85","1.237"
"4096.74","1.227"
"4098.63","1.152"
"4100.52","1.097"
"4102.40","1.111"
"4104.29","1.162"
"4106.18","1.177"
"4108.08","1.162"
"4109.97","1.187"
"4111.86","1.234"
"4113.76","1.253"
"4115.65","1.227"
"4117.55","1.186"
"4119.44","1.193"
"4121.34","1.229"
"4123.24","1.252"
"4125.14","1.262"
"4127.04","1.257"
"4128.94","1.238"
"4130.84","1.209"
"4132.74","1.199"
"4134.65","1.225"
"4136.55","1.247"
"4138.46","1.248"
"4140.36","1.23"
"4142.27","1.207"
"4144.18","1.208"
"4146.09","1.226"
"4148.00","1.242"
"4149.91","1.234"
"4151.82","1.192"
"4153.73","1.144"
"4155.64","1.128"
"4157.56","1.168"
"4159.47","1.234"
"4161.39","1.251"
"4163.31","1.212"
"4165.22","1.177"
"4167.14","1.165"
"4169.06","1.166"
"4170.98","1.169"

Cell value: 4068.54 angstrom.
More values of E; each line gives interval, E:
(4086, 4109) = 4087.32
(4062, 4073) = 4068.54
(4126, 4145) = 4127.04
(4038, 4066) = 4040.53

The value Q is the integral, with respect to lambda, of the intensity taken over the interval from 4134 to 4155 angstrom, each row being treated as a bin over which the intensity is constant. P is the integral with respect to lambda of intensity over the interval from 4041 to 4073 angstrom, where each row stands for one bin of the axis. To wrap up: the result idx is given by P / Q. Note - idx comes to 1.5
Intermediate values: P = 38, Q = 26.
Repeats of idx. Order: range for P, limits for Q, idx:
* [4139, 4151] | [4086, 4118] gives 0.4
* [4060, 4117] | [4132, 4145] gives 4.3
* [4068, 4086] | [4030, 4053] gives 0.8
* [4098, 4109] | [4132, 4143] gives 0.9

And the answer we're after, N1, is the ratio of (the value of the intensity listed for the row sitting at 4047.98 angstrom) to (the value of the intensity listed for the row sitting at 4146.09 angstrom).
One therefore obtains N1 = 0.91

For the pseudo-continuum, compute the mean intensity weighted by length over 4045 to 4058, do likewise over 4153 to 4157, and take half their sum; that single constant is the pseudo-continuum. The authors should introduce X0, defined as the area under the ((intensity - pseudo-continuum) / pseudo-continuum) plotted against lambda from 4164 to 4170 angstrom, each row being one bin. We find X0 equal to 0.13 angstrom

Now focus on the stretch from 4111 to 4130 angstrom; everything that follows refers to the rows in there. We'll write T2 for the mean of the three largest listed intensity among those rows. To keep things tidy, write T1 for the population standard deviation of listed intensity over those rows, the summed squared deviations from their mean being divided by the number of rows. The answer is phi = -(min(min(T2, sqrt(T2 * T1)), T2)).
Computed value -0.18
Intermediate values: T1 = 0.025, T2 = 1.26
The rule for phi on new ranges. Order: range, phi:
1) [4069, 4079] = -0.22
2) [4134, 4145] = -0.14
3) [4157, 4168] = -0.20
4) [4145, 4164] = -0.23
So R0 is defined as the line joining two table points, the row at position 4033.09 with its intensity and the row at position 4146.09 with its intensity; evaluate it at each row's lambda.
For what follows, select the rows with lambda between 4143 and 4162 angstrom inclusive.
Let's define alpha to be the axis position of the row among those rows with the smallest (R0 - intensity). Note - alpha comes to 4161.39 angstrom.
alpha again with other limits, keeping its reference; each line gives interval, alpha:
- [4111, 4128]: 4125.14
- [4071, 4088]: 4087.32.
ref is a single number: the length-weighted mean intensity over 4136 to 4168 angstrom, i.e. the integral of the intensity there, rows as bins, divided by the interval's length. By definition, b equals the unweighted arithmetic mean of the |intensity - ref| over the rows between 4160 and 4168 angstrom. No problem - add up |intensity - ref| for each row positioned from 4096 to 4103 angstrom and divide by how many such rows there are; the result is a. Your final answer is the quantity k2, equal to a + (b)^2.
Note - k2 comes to 0.07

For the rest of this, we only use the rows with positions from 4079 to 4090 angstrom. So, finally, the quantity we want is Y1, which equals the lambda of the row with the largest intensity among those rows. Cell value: 4087.32 angstrom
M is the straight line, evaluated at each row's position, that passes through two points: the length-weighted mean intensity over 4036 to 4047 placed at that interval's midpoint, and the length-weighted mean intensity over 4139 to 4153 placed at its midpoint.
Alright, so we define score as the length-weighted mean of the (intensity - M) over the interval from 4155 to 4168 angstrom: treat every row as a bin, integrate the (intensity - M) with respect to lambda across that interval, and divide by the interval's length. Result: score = -0.023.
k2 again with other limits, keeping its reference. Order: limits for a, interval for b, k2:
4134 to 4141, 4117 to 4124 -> 0.03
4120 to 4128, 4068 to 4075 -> 0.04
